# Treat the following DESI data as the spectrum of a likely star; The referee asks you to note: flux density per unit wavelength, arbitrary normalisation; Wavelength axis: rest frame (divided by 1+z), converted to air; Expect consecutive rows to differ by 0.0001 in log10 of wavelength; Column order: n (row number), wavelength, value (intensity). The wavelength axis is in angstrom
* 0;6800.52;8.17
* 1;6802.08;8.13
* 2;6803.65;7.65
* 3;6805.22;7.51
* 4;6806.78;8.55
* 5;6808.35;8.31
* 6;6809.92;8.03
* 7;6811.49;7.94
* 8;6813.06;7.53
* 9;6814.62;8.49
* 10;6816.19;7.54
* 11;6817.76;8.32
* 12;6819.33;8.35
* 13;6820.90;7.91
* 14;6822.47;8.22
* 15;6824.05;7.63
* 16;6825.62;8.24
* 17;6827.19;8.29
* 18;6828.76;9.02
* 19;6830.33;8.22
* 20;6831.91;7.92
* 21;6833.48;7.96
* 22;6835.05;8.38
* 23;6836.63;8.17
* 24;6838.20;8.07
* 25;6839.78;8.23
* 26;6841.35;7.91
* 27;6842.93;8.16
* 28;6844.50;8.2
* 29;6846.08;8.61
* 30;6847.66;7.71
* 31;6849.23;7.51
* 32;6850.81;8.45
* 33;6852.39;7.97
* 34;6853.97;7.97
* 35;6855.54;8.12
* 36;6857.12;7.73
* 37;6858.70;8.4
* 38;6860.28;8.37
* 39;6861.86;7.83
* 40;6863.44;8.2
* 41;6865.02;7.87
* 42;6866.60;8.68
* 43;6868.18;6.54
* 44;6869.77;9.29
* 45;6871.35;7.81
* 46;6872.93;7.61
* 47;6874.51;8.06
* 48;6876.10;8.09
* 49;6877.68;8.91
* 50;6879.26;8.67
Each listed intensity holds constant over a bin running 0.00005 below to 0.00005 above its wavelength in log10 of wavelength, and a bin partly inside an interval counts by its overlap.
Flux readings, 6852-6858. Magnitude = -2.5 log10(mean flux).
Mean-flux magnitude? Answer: -2.25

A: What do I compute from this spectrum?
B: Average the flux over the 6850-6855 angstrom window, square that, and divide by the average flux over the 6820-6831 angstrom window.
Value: 8.04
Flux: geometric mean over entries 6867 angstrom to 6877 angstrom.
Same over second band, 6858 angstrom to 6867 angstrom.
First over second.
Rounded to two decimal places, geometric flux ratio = 0.96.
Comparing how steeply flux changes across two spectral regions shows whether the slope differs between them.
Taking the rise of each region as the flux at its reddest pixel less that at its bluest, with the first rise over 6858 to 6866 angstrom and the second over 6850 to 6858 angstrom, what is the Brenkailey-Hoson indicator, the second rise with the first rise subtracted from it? -0.19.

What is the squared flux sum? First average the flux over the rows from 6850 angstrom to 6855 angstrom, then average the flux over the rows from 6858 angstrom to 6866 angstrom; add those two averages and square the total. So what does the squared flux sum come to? 265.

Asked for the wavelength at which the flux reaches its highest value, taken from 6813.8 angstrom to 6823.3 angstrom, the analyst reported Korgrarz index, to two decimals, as 6814.62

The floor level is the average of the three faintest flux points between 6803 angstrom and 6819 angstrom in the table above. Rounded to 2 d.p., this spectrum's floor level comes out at 7.53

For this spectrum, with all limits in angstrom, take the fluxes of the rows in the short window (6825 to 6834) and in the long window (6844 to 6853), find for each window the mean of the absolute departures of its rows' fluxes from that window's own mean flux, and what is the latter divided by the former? 1.36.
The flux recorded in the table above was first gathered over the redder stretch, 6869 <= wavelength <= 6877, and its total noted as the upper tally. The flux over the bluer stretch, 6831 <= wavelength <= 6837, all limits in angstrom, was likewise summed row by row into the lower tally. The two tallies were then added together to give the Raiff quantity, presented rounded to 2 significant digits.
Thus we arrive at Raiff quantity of 73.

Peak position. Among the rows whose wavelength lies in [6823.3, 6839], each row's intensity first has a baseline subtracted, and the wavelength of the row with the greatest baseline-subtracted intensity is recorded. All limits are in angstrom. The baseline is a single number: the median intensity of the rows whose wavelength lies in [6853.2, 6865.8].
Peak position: 6828.76 angstrom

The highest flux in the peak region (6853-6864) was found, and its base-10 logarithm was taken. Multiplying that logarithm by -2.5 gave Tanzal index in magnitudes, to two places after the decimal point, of -2.31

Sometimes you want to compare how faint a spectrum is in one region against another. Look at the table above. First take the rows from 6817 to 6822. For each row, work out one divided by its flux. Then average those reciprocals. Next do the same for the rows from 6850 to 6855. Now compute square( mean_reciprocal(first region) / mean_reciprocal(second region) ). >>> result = 0.98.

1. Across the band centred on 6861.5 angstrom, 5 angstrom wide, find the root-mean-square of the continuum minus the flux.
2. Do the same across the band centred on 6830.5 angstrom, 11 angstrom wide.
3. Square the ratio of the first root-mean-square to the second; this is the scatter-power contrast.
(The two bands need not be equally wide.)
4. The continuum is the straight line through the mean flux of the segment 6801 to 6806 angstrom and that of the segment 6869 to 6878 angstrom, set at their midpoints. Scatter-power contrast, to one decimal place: 0.3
